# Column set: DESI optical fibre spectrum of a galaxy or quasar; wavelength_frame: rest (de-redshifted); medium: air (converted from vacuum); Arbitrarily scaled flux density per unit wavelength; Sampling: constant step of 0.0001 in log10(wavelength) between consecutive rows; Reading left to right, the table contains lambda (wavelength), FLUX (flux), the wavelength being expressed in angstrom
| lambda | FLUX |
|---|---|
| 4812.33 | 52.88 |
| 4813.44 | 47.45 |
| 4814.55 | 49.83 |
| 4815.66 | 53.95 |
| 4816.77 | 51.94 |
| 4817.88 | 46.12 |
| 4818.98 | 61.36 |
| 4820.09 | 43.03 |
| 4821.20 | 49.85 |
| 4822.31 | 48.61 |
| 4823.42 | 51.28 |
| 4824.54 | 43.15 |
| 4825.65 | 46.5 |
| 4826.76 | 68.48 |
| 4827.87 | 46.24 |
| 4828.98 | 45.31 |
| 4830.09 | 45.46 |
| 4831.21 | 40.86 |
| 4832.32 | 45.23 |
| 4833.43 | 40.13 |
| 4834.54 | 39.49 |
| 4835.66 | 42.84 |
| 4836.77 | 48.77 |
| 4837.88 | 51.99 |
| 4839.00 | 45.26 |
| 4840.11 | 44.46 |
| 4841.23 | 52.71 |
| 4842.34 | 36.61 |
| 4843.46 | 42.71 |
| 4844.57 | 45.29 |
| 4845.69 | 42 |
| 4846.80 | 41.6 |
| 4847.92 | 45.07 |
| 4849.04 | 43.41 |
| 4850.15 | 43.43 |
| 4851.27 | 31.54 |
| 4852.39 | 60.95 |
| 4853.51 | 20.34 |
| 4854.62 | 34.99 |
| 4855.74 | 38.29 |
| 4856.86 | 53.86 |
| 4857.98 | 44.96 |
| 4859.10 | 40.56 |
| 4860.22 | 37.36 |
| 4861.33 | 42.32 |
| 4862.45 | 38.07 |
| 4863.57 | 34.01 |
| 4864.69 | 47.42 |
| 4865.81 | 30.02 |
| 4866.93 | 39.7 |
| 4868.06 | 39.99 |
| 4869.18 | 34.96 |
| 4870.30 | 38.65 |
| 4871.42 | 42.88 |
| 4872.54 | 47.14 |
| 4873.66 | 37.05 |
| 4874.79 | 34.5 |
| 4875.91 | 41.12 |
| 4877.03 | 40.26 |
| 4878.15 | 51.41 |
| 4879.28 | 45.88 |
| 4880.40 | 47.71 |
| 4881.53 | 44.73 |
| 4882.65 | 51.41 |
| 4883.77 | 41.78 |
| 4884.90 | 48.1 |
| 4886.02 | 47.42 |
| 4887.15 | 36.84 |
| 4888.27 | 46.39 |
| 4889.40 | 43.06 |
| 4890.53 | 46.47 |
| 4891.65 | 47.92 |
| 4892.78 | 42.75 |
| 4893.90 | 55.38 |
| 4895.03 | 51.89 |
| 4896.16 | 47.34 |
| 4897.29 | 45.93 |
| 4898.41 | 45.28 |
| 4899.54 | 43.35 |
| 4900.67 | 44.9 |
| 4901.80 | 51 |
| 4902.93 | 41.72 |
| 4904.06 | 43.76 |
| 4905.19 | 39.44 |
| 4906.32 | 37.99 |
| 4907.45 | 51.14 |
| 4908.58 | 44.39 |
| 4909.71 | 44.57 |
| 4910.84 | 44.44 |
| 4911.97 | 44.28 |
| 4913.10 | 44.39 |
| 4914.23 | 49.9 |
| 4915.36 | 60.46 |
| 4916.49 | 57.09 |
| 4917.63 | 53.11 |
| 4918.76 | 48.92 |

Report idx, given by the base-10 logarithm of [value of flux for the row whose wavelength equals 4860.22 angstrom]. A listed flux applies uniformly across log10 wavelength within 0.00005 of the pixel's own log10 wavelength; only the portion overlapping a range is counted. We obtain 1.57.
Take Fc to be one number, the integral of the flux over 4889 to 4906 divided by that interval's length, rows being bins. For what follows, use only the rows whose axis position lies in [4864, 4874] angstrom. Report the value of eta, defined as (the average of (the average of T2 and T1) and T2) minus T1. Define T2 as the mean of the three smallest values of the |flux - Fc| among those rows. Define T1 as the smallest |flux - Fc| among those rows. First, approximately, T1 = 1.23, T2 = 1.9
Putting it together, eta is 0.5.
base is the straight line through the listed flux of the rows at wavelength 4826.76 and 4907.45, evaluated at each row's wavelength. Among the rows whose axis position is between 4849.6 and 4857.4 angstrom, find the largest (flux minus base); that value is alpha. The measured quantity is -2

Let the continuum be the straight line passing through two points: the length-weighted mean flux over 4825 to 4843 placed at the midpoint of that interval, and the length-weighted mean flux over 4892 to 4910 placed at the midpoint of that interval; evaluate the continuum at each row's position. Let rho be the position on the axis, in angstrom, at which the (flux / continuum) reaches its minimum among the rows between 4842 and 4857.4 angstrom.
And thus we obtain 4853.51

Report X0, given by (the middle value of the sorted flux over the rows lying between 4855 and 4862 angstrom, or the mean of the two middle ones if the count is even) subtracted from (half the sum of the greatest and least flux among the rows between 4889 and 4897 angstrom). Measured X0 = 8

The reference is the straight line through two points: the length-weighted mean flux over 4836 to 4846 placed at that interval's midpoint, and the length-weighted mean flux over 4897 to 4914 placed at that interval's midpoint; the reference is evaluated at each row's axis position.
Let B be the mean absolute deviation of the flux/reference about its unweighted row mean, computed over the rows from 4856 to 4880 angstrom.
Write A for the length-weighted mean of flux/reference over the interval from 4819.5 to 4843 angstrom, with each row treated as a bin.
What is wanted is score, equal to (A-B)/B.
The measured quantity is 9.1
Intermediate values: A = 1.02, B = 0.100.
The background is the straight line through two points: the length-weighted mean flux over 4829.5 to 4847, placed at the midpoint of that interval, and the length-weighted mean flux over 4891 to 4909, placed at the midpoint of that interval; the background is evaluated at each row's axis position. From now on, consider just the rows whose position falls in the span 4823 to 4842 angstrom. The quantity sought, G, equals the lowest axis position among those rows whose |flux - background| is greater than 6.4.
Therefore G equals 4823.42 angstrom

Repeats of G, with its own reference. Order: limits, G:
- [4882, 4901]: 4887.15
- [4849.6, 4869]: 4851.27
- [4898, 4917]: 4905.19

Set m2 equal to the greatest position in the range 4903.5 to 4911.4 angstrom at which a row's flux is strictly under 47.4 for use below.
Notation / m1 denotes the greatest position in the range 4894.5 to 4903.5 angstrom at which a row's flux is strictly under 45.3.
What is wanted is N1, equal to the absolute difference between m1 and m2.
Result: 7.9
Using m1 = 4902.93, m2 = 4910.84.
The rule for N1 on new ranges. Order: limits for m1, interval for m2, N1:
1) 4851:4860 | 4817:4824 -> 39.0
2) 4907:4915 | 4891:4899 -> 14.7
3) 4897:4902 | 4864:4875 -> 25.9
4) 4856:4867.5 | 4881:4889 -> 21.3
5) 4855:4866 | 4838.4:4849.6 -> 16.8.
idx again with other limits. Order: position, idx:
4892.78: 1.63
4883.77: 1.62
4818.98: 1.79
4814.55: 1.70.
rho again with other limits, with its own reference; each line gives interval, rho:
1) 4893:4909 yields 4906.32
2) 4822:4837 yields 4834.54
